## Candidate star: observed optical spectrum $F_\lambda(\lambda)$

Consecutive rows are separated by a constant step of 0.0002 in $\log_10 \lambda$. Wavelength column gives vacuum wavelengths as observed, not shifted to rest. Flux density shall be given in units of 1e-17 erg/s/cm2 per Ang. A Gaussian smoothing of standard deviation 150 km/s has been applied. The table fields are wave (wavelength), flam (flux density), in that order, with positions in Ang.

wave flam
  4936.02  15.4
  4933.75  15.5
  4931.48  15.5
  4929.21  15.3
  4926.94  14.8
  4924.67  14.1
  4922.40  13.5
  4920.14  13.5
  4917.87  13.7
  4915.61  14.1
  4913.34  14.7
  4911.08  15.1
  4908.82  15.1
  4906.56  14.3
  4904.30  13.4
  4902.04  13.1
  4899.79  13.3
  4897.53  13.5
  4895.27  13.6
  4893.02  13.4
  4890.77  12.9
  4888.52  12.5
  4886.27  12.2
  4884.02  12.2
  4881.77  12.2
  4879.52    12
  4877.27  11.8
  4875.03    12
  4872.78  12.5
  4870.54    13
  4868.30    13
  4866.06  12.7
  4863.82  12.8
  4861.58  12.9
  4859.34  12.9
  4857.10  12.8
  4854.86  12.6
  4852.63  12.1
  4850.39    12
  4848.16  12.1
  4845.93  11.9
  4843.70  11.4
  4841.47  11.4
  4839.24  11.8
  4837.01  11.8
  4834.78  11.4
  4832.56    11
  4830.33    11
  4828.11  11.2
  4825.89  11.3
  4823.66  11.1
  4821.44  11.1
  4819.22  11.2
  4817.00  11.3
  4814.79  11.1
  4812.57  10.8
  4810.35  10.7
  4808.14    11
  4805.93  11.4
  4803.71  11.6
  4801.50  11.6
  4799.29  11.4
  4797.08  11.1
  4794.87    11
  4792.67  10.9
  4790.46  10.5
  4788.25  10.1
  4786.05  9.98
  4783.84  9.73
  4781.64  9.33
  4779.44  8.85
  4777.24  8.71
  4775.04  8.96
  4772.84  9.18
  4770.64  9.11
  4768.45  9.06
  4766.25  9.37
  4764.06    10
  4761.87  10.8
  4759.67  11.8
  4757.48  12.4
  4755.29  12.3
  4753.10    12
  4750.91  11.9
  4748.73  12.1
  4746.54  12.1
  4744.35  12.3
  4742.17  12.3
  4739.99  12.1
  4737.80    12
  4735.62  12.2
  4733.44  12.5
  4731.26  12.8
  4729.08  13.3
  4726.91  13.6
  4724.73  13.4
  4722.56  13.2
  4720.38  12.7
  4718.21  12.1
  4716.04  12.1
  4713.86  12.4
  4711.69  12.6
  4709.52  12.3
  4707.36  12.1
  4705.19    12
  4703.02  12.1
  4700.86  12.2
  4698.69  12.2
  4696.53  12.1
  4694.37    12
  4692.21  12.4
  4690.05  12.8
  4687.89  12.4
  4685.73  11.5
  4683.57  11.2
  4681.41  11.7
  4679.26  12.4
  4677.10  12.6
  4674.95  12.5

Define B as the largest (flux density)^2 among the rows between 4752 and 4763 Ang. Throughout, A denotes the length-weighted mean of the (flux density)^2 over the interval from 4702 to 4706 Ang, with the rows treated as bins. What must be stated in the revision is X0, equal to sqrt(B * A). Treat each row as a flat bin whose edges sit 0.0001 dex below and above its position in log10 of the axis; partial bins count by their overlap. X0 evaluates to 149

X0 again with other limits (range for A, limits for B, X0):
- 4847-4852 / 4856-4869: 157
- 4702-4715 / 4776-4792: 129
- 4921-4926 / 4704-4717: 174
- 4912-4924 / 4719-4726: 187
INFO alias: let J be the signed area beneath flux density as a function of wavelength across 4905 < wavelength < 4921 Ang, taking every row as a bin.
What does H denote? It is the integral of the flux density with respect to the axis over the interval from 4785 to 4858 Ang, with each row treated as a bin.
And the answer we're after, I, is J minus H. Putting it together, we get -597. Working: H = 827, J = 229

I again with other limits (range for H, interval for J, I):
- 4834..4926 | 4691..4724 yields -778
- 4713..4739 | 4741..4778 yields 72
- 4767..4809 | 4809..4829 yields -206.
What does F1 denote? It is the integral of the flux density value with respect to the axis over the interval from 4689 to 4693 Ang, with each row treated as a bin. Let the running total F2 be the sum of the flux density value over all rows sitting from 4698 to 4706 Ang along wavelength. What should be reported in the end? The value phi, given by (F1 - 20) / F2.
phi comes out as 0.6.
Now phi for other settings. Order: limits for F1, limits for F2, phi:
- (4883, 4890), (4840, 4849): 1.4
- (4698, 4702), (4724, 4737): 0.4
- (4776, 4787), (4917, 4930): 1.0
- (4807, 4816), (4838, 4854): 0.9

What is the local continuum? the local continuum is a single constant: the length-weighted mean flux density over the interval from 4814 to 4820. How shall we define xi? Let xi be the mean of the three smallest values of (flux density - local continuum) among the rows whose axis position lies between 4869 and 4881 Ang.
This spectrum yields 0.7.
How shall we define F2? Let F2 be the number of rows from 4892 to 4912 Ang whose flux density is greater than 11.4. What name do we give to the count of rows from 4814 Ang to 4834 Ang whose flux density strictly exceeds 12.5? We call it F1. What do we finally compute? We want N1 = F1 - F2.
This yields -9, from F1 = 0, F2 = 9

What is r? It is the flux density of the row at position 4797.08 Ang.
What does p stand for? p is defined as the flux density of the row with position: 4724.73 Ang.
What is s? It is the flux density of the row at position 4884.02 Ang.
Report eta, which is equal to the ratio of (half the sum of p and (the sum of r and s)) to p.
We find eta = 1.37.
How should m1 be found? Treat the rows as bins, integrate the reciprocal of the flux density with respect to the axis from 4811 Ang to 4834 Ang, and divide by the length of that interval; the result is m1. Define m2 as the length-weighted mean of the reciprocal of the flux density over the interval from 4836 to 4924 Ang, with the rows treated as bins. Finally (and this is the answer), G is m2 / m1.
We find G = 0.87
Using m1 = 0.090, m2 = 0.078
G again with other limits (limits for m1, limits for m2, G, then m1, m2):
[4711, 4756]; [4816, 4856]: 1.08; 0.080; 0.087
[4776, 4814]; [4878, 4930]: 0.77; 0.096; 0.074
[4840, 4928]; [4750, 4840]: 1.21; 0.077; 0.094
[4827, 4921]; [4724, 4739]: 0.99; 0.079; 0.078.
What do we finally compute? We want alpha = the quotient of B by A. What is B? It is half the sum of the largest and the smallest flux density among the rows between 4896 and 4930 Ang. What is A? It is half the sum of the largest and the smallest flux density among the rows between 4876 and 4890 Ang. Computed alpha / 1.17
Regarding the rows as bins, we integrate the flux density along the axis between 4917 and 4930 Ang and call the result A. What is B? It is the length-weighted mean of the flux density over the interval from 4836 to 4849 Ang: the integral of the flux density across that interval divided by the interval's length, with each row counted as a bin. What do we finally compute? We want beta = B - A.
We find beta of -172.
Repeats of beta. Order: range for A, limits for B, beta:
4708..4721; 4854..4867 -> -148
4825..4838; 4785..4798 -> -136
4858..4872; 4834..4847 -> -169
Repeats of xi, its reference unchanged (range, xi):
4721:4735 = 1.6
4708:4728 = 0.9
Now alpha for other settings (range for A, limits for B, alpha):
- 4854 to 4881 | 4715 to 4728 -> 1.04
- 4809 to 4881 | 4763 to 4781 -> 0.79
